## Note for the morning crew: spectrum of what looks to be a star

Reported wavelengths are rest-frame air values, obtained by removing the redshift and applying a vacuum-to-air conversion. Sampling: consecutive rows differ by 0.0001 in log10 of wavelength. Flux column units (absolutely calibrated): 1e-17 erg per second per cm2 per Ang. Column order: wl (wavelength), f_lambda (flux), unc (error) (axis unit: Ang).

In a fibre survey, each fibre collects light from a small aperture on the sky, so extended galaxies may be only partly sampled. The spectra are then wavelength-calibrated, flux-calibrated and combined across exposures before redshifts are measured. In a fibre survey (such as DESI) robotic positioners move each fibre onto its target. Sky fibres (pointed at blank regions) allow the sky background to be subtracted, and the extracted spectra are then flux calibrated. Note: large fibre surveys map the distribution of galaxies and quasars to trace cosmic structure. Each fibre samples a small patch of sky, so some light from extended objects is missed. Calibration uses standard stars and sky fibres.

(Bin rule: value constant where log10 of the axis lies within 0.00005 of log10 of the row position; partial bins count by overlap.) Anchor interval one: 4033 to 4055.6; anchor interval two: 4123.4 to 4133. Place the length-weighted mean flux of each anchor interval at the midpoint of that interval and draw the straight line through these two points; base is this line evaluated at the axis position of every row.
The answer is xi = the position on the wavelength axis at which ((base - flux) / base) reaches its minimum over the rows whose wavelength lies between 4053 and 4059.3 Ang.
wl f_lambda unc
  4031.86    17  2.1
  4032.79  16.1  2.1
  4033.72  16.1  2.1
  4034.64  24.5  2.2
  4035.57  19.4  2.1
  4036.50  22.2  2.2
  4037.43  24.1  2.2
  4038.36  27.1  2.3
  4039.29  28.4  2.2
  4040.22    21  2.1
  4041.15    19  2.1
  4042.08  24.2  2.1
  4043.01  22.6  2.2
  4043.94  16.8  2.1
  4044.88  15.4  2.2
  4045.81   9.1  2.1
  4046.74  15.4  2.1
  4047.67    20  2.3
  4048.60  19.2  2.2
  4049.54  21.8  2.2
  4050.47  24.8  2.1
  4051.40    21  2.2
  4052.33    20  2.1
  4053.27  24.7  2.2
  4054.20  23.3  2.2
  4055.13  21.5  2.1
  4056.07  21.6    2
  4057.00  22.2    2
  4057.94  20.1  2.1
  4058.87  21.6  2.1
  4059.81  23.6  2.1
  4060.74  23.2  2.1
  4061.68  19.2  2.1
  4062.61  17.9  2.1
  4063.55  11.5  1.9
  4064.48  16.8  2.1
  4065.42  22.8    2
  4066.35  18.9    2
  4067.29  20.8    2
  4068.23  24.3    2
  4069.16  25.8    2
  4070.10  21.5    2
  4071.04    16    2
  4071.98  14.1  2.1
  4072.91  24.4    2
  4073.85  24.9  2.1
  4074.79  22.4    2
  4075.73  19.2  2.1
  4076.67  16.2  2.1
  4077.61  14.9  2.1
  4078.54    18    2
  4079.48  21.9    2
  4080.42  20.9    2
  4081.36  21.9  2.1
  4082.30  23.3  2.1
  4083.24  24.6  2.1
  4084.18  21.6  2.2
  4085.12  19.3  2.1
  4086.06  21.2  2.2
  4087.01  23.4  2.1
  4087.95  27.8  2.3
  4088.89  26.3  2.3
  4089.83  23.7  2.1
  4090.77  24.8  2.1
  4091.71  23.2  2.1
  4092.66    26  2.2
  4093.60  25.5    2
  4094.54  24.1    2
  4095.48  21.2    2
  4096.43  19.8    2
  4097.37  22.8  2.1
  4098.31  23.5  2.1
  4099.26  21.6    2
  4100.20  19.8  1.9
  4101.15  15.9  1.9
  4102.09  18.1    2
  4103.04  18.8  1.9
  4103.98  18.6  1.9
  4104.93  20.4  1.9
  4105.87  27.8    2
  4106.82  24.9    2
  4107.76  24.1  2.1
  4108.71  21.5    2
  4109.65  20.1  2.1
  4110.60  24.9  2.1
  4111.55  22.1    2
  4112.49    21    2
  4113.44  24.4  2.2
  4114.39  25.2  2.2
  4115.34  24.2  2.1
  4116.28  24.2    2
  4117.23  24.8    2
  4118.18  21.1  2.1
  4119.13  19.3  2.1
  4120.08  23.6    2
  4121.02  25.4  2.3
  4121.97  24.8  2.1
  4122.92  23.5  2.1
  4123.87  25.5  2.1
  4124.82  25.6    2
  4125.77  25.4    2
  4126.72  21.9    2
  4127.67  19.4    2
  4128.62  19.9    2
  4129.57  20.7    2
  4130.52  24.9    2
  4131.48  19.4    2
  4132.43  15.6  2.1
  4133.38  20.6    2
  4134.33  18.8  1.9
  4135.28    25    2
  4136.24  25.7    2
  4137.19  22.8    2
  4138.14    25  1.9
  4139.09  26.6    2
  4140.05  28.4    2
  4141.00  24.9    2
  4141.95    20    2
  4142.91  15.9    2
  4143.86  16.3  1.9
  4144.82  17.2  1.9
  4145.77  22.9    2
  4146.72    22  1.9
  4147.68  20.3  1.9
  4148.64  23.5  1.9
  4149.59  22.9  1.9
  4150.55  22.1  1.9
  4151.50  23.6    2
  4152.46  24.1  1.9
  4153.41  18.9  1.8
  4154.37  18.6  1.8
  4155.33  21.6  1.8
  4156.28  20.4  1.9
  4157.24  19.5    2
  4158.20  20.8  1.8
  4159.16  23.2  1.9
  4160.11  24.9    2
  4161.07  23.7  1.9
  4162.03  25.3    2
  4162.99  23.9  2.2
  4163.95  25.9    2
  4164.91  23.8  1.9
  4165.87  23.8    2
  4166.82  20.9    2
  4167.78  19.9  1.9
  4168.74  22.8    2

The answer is 4053.27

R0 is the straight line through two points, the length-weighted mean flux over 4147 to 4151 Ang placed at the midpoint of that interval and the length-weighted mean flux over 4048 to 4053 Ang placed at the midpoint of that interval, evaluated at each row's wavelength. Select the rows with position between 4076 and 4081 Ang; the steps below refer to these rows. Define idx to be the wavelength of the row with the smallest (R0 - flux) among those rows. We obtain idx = 4079.48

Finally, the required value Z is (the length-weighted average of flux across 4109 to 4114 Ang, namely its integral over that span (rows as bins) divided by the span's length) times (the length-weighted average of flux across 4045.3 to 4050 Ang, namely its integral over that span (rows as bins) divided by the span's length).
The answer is 384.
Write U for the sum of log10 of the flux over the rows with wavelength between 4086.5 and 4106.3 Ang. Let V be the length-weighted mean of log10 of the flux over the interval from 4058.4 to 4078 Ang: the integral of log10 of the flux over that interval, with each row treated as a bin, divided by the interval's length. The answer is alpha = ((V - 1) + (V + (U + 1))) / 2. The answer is 15.4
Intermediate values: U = 28.3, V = 1.29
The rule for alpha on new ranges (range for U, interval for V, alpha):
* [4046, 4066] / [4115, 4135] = 15.1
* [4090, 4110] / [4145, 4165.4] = 15.4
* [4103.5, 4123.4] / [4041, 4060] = 15.6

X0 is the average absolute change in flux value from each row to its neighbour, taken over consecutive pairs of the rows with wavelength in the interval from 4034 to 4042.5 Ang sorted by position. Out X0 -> 3.6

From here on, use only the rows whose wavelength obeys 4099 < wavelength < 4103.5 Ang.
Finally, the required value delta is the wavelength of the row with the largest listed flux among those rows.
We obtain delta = 4099.26 Ang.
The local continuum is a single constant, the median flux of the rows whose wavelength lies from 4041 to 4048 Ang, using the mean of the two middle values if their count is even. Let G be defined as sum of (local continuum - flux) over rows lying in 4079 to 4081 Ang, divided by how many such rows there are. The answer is -3.5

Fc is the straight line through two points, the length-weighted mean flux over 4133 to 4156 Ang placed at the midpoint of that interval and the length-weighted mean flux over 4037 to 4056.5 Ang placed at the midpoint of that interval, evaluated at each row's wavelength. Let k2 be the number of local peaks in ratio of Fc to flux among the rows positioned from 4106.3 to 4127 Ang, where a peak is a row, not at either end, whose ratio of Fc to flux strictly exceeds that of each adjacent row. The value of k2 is 5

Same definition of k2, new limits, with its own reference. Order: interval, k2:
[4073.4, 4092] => 4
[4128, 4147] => 4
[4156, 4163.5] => 2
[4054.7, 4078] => 4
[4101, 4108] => 1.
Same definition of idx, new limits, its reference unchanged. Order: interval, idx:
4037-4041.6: 4039.29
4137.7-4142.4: 4140.05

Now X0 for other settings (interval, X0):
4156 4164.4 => 1.6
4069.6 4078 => 3.5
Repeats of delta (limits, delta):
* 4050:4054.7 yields 4050.47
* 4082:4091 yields 4087.95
